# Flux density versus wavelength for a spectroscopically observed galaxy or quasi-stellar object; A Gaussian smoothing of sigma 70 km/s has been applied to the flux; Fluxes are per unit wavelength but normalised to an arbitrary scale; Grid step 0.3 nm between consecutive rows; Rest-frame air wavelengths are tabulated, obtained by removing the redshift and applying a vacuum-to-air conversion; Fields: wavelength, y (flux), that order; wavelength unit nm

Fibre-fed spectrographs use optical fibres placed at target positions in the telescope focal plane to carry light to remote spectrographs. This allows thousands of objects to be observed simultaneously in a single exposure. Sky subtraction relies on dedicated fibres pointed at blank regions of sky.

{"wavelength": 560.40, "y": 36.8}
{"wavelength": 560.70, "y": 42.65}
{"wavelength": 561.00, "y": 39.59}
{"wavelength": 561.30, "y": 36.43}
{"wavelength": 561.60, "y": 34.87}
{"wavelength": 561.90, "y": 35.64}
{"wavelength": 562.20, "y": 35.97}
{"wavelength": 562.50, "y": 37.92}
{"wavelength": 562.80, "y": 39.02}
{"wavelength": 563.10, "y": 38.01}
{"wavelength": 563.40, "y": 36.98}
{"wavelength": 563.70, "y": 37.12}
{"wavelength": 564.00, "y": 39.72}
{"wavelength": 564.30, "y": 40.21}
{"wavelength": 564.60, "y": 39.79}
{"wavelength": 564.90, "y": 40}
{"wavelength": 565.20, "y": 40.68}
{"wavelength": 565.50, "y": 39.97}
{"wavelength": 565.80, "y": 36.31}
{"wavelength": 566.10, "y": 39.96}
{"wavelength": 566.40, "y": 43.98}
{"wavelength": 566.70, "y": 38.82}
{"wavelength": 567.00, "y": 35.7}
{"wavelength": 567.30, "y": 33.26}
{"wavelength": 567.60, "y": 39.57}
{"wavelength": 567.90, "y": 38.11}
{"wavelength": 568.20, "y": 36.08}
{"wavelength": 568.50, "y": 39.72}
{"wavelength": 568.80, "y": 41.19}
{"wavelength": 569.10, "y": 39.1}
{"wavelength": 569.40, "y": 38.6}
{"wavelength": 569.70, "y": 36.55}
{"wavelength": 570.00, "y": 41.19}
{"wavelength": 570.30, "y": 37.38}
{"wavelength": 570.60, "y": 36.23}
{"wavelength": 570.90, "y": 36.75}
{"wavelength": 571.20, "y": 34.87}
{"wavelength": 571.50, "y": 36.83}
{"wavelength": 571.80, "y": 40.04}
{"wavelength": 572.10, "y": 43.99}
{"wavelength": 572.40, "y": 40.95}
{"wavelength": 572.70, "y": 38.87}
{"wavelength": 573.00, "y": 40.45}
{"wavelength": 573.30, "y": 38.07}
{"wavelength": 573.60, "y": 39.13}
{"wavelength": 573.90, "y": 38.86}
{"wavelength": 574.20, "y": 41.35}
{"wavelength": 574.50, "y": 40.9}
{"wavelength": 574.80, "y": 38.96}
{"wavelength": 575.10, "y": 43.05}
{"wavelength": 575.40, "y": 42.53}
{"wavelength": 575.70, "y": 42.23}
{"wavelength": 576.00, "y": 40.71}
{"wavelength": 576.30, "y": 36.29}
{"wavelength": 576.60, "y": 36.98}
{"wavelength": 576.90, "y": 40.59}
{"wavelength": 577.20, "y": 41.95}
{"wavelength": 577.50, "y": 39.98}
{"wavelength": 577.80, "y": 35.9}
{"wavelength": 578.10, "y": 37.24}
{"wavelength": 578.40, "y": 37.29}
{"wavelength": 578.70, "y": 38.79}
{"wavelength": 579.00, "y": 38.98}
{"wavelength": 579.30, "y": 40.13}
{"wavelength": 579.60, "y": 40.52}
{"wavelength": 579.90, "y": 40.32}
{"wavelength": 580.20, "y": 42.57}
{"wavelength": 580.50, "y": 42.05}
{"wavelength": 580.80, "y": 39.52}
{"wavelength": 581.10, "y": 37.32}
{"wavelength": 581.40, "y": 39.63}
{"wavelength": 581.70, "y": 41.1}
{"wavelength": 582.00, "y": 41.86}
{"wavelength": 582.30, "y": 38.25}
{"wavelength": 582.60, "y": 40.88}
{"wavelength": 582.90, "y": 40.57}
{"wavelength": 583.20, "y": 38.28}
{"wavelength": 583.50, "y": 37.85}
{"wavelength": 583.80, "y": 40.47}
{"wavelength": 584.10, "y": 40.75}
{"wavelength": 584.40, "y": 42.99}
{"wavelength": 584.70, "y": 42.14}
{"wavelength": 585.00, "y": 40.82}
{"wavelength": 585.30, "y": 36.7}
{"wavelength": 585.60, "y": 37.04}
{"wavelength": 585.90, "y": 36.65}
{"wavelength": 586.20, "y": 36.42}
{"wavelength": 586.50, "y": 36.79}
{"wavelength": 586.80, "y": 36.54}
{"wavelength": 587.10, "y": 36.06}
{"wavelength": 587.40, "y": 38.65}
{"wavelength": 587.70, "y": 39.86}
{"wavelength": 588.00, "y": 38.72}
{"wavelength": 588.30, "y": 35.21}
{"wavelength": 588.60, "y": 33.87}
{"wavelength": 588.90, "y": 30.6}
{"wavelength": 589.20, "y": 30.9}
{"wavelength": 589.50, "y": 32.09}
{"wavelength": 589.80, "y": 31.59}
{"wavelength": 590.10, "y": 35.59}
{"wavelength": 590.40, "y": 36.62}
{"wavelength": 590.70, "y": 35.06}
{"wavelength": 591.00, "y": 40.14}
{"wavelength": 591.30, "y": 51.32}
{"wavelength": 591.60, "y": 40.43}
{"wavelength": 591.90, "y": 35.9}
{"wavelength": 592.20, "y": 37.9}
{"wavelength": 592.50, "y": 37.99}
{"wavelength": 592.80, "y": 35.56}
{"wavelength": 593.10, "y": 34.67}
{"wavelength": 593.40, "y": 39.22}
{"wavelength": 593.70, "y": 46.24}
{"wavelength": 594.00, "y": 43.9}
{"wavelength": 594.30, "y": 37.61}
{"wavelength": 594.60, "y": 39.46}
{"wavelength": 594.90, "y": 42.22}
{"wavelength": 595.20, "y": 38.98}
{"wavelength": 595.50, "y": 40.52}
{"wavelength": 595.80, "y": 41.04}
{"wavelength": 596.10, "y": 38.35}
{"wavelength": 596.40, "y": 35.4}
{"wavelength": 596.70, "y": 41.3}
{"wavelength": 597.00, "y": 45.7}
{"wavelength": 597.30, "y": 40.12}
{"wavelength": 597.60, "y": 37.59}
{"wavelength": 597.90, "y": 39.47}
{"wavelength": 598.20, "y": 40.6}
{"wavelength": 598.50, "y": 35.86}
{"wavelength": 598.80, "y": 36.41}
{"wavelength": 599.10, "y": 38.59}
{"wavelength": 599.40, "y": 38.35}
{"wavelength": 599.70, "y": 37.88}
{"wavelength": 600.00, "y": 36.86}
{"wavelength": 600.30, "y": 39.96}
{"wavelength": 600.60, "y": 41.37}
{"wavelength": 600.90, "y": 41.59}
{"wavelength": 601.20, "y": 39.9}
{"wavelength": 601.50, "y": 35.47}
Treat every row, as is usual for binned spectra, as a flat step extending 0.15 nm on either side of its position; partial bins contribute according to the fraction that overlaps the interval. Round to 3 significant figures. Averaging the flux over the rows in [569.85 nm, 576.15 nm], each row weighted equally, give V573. 39.7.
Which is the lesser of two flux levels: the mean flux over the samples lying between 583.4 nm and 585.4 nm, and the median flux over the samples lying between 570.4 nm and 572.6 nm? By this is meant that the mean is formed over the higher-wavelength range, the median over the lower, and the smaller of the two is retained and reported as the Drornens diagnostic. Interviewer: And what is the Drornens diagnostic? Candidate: 36.8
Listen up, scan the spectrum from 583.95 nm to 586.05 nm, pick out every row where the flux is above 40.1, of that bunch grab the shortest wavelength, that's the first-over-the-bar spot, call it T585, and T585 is 584.10 nm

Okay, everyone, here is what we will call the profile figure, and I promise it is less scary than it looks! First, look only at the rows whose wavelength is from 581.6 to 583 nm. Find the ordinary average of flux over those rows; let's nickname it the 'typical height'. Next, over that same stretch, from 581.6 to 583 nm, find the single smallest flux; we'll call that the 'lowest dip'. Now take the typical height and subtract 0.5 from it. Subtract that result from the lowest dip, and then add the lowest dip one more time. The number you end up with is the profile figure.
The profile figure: 36.5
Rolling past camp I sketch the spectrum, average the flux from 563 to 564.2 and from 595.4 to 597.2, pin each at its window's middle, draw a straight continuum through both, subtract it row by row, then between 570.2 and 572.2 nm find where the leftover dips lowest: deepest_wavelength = 571.20 nm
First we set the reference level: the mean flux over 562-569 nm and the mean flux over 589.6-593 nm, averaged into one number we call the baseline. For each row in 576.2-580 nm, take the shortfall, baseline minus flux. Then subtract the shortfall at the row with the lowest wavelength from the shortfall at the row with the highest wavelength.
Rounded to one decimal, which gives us -4.0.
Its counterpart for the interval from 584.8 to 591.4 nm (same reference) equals -10.5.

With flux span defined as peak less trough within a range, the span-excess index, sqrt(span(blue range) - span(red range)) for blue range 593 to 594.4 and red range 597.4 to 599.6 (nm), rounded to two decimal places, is 2.61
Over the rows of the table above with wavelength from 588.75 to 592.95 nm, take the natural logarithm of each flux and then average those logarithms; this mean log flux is 3.59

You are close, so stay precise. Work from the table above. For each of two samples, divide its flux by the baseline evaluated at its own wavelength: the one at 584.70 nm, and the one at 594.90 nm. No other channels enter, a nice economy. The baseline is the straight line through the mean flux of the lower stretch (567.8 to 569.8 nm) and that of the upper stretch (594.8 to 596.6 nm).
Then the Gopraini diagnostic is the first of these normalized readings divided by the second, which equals 1.01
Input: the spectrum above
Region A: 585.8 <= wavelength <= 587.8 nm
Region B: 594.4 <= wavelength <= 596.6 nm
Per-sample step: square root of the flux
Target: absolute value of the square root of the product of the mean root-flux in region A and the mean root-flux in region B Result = 6.19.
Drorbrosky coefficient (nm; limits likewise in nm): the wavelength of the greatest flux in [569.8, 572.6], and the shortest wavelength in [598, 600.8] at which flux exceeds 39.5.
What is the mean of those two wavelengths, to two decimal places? 585.15 nm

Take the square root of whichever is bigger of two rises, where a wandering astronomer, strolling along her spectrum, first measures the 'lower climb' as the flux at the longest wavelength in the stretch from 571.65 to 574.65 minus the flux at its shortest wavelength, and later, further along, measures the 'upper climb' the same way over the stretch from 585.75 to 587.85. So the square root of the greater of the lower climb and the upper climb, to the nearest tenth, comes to 1.8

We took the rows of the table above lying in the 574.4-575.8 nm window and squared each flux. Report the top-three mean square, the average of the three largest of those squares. 1815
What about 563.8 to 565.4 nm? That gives 1624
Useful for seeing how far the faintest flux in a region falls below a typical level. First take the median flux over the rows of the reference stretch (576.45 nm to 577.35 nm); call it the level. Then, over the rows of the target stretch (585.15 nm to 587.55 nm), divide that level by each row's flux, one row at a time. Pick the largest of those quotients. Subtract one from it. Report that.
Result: 0.126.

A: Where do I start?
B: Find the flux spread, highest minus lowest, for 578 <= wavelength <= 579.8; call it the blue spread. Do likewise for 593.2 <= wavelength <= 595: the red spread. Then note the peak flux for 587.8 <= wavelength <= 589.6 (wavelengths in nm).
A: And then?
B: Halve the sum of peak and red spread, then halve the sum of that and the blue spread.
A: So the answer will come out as 13.5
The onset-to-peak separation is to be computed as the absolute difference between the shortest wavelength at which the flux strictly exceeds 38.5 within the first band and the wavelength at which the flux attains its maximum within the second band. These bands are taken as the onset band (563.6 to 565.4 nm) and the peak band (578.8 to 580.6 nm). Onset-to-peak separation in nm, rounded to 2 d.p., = 16.20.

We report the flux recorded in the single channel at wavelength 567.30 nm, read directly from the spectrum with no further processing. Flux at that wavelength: 33.26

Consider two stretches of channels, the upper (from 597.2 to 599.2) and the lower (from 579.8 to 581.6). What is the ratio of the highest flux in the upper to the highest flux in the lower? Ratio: 0.95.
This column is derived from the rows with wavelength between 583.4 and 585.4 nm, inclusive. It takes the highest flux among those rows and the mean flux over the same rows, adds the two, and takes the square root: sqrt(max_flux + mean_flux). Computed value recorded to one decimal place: 9.1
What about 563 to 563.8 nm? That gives 8.7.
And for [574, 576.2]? 9.2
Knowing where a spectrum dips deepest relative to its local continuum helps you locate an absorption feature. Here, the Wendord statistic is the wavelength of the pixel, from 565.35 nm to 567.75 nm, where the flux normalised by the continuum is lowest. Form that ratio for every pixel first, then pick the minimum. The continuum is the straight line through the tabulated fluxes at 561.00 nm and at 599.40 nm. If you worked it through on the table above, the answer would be 567.30 nm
